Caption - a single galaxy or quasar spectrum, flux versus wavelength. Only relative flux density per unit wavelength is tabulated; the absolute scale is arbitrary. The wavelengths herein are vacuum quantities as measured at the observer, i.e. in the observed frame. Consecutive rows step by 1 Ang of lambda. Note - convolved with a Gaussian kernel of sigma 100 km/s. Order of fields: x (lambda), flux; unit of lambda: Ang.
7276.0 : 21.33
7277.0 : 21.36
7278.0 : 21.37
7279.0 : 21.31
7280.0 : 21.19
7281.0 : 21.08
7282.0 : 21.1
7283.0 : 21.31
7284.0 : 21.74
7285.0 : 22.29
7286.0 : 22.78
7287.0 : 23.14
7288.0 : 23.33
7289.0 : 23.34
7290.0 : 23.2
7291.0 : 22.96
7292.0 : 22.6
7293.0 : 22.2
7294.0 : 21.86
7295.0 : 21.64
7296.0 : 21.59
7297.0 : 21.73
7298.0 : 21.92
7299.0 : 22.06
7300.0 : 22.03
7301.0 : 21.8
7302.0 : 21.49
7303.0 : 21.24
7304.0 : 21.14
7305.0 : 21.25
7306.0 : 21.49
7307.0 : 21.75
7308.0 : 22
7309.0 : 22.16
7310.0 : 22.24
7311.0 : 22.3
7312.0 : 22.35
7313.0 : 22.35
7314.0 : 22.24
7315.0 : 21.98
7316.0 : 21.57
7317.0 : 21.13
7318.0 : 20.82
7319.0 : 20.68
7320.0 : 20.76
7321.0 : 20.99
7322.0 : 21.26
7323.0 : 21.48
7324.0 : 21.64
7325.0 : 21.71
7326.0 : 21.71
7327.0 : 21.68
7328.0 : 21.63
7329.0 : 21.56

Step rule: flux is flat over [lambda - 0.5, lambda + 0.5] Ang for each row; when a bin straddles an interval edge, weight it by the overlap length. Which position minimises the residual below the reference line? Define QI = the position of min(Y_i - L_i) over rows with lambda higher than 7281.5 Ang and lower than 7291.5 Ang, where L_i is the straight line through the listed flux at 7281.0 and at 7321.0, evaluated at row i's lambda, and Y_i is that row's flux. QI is 7282.0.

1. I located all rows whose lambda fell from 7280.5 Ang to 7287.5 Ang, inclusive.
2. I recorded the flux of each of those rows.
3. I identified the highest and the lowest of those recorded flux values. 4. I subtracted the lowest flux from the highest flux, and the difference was 2.1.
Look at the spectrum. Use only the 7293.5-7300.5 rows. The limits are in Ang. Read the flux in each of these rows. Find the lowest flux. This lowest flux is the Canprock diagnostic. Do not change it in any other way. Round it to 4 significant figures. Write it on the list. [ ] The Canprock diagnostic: 21.59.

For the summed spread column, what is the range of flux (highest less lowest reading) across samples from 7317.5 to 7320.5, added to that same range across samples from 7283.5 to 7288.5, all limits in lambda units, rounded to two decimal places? 1.73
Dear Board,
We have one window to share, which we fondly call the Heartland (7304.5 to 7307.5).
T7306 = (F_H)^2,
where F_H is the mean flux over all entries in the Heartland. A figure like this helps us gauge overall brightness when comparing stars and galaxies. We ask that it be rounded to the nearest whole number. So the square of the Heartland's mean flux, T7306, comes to 462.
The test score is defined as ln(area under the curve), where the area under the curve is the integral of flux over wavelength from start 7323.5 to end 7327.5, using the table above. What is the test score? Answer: 4.46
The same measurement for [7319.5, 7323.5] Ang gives 4.44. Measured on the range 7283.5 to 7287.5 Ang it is 4.50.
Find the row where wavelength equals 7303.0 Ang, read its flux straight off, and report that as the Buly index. 21.24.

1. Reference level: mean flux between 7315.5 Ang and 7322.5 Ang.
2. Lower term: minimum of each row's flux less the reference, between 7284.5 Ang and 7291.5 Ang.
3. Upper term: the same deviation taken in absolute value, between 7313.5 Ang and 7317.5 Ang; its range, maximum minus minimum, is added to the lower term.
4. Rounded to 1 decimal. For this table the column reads 2.4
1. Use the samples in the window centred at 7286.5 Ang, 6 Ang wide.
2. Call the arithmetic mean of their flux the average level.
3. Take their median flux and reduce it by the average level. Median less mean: 0.19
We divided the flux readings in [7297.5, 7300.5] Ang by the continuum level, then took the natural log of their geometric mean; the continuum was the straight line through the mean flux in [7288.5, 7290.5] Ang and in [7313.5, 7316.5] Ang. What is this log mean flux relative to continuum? -0.034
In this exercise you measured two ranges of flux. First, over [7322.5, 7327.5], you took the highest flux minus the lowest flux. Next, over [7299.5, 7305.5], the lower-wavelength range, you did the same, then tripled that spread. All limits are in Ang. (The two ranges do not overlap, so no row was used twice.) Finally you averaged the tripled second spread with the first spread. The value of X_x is 1.45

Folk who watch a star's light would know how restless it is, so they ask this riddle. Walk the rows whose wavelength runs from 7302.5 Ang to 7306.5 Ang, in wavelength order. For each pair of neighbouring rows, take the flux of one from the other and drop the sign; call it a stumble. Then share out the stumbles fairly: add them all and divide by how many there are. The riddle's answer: 0.15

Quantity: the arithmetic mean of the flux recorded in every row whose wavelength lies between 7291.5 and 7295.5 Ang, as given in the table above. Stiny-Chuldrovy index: 22.1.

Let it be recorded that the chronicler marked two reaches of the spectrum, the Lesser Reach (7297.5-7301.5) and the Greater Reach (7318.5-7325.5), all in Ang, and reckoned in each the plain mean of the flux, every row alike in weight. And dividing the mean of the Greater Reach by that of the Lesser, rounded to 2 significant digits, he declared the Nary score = 0.97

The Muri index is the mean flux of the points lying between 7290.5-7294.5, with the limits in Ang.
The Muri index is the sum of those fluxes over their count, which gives 22.4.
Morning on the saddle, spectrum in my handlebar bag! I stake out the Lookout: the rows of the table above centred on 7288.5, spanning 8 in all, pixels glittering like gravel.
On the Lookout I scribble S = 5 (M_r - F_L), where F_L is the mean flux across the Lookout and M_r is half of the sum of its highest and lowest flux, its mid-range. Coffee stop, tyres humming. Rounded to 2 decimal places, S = -0.70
